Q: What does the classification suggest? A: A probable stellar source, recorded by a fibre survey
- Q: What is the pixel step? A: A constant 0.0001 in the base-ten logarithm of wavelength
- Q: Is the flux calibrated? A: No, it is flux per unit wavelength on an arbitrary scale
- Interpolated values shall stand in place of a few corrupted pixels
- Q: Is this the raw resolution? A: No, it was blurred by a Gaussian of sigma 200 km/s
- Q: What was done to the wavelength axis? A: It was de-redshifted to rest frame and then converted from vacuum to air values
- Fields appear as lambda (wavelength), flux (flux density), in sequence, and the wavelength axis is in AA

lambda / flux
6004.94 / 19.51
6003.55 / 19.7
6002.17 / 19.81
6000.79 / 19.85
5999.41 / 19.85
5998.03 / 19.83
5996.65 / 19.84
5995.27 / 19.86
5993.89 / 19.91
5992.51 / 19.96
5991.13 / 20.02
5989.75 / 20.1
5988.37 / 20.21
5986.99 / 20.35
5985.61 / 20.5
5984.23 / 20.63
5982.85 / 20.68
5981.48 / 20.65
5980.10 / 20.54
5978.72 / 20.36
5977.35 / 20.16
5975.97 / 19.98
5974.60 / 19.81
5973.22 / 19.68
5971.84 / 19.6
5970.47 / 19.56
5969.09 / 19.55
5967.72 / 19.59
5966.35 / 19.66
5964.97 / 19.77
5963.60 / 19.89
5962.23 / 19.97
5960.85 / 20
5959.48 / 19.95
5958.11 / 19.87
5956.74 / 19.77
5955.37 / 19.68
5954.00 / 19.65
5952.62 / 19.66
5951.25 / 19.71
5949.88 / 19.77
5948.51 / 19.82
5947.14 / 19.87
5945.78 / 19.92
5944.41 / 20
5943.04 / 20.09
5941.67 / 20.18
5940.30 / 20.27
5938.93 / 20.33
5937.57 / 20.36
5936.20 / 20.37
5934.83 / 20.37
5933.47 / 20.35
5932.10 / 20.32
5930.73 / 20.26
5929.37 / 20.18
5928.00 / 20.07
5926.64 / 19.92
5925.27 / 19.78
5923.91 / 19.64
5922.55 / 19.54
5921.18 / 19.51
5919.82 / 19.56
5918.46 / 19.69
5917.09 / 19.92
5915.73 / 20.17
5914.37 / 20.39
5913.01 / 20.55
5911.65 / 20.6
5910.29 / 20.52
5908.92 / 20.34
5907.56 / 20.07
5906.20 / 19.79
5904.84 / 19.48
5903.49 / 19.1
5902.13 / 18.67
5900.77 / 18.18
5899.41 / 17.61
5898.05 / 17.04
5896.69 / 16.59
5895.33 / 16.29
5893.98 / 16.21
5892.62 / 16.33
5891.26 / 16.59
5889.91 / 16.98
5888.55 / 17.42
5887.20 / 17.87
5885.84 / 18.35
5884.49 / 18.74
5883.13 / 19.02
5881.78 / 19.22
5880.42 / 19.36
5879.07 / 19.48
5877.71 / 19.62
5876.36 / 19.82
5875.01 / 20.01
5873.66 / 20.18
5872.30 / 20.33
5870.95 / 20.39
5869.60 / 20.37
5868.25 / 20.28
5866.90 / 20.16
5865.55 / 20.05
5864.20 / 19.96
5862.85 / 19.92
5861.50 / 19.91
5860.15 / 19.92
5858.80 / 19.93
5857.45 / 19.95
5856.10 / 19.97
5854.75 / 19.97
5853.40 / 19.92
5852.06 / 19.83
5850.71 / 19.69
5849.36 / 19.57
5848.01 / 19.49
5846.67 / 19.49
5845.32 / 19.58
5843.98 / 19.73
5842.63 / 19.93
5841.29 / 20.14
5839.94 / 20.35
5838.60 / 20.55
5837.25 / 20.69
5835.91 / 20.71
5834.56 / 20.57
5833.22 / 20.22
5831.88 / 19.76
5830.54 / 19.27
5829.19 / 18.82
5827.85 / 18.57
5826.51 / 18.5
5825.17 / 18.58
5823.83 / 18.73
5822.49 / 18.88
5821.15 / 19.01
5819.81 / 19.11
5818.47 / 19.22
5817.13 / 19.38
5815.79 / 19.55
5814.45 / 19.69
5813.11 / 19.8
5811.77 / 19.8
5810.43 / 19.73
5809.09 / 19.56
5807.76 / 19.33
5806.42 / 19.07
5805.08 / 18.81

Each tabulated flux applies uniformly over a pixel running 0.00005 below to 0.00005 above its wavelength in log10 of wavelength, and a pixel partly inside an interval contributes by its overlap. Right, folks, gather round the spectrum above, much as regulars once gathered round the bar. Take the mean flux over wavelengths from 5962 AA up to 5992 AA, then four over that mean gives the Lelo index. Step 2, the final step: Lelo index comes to 0.199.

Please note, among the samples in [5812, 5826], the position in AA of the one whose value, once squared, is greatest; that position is 5813.11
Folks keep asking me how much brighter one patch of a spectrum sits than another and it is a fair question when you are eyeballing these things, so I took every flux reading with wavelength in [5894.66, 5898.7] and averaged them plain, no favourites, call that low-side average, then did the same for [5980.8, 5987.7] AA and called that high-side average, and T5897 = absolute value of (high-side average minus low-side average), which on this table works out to 3.9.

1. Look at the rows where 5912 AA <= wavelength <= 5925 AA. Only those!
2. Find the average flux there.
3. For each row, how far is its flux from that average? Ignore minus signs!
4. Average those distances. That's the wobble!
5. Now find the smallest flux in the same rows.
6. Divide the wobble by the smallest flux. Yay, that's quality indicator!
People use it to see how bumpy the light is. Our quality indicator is 0.017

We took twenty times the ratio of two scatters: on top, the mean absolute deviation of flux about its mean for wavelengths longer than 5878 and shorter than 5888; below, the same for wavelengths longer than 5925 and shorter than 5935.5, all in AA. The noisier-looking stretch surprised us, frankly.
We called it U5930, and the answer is 53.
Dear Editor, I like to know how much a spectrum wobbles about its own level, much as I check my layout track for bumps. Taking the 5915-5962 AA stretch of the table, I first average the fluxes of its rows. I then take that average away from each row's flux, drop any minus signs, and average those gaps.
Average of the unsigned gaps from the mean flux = 0.233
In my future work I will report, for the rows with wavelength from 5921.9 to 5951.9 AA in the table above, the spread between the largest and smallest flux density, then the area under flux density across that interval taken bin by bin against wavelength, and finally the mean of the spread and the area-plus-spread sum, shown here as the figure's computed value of 302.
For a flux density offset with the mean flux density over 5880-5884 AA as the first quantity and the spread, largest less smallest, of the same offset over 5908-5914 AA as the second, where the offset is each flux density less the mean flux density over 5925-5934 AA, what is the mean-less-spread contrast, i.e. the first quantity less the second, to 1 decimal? -1.2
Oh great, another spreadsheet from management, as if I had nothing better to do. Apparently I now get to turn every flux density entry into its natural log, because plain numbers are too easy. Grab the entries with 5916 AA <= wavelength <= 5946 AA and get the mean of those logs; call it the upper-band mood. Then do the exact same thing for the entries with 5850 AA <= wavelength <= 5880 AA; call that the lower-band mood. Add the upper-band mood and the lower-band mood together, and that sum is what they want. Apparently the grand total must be 5.99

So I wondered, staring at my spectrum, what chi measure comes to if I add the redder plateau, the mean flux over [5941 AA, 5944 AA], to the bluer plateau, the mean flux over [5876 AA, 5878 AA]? 39.9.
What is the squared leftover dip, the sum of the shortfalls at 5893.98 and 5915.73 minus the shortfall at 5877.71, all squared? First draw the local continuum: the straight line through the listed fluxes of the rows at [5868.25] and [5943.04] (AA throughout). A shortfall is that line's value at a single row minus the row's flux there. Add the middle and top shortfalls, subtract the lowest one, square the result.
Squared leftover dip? 11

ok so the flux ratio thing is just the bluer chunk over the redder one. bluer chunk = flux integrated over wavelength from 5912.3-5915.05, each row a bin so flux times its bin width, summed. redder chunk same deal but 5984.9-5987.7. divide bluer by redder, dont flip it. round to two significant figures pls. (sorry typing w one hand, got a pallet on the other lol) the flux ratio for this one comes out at 0.99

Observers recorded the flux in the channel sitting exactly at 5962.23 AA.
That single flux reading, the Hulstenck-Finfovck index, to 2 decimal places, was 19.97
